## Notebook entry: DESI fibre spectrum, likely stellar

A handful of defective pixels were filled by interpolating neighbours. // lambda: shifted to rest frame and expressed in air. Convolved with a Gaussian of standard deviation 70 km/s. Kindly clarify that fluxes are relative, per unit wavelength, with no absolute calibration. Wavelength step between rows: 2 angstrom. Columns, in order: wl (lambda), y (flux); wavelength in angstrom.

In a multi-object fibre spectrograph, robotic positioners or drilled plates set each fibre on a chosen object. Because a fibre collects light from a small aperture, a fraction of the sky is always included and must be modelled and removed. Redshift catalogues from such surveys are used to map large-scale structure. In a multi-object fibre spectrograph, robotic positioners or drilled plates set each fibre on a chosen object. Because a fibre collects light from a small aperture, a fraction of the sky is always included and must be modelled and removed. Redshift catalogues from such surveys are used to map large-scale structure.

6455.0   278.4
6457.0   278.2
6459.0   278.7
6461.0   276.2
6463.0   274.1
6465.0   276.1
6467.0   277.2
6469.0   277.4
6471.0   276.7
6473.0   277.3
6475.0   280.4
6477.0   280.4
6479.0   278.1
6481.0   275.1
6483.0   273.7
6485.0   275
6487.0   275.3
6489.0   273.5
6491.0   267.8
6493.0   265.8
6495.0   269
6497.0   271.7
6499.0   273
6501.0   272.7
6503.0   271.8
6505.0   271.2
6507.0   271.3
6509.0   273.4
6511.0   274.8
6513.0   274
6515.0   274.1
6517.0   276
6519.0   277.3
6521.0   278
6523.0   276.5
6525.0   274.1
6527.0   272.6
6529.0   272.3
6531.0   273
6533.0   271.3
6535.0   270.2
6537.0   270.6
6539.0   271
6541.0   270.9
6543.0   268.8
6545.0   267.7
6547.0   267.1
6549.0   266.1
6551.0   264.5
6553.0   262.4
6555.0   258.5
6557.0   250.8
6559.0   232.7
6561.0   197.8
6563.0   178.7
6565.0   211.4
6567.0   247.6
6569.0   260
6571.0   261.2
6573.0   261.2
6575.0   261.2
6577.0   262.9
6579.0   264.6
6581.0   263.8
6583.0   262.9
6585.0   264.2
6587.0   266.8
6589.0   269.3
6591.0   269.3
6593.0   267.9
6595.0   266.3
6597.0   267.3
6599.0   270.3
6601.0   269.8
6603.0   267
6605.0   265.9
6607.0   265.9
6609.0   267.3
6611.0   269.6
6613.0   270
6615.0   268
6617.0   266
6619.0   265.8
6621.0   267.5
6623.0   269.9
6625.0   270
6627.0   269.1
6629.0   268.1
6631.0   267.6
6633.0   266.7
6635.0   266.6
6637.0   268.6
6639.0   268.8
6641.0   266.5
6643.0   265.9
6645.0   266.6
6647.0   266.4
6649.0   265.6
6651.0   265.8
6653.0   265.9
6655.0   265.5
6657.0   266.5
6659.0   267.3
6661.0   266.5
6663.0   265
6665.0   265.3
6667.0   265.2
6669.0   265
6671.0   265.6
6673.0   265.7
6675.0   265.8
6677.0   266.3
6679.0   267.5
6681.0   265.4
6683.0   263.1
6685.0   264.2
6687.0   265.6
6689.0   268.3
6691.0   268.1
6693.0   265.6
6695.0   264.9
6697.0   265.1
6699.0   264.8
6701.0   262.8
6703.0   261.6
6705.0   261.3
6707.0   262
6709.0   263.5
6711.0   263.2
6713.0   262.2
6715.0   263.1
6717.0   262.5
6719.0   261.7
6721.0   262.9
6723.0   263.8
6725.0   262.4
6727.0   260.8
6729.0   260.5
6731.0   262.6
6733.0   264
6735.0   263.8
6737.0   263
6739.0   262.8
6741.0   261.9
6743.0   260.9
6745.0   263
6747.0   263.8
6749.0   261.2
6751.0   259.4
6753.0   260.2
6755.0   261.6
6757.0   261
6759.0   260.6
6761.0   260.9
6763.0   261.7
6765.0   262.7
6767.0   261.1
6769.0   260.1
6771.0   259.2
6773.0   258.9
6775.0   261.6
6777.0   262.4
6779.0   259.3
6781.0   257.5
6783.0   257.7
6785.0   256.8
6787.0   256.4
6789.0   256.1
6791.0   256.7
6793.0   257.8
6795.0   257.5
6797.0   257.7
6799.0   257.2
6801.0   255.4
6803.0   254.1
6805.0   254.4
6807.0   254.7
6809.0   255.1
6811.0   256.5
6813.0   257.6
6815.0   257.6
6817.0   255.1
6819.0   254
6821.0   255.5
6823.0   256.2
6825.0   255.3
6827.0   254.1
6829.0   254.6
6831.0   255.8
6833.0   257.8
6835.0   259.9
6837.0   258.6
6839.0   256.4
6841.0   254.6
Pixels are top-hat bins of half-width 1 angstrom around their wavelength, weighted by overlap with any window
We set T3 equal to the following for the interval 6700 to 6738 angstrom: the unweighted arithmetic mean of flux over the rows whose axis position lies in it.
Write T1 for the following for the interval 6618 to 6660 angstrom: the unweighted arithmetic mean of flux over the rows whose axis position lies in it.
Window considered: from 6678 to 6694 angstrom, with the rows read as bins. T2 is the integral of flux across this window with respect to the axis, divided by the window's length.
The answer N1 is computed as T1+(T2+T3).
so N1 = 796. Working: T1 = 267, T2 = 266.0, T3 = 263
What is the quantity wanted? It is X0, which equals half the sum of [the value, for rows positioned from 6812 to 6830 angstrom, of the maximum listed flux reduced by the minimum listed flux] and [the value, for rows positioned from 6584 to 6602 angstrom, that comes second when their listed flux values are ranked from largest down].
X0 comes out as 137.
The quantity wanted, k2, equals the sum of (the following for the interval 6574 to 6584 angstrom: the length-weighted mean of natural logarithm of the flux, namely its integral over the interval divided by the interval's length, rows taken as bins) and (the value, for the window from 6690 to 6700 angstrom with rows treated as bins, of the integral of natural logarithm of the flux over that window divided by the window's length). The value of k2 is 11.2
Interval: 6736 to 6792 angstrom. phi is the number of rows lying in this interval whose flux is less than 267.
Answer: 28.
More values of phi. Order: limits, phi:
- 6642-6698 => 24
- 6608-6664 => 15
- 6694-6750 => 28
